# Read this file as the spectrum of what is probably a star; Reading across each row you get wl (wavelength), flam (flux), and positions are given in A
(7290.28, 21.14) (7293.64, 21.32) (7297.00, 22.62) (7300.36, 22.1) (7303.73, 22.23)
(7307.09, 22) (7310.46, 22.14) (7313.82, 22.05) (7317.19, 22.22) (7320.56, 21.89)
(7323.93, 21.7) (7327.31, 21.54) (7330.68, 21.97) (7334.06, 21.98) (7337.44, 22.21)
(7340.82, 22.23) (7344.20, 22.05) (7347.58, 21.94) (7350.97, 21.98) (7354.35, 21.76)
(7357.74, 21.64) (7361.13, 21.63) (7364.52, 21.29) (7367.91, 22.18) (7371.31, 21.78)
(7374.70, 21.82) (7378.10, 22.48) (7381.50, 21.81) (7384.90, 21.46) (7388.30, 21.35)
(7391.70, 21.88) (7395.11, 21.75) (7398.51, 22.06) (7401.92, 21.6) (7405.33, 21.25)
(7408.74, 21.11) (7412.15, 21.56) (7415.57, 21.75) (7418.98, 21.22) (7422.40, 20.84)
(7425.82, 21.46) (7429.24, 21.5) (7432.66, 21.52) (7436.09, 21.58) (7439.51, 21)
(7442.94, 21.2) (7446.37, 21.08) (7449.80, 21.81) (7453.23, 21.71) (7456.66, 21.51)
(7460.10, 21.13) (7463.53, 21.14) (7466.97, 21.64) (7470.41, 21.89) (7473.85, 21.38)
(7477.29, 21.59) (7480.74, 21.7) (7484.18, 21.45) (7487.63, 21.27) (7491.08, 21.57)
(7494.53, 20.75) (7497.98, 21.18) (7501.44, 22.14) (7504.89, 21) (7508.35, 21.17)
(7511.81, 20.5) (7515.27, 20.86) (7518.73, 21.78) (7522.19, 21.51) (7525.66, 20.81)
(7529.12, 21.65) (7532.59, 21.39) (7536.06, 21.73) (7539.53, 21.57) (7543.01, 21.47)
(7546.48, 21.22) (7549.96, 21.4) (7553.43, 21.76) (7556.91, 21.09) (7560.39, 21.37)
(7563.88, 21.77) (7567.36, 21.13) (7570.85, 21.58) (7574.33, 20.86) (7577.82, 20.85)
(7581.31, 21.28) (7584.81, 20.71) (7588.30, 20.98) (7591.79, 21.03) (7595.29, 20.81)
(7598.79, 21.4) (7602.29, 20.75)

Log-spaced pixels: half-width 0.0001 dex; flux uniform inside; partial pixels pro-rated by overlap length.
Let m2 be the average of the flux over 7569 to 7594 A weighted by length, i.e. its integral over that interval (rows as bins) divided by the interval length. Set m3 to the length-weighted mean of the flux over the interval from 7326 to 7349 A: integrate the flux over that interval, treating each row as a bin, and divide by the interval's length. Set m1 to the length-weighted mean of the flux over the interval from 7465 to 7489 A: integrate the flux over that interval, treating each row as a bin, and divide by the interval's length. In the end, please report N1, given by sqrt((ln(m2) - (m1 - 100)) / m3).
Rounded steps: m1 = 21.6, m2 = 21.0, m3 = 22.0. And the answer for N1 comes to 1.92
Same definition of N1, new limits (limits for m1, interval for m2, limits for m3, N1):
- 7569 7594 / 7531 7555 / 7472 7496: 1.96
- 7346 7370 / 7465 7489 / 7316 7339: 1.93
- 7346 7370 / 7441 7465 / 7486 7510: 1.95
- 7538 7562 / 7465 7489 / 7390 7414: 1.94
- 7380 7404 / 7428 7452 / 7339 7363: 1.93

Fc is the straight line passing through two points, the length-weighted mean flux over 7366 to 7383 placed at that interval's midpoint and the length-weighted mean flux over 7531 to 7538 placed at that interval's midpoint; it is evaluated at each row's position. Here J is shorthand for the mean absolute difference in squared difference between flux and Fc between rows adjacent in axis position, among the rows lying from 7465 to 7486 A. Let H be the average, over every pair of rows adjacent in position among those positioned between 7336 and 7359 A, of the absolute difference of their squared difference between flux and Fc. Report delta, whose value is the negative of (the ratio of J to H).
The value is -1.7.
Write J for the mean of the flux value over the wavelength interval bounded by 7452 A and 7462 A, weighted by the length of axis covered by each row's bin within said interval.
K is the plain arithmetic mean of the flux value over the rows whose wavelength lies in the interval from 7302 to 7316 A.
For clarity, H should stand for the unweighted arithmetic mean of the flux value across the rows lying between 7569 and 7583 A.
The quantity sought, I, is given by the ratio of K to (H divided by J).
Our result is 22.4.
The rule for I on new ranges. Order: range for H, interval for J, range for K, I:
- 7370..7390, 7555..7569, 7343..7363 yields 21.4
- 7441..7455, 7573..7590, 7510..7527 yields 20.6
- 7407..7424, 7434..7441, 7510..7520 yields 21.1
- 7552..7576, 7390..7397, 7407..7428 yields 21.8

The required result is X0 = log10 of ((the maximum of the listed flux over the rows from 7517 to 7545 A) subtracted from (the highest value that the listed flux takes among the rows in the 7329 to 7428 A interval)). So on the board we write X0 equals -0.15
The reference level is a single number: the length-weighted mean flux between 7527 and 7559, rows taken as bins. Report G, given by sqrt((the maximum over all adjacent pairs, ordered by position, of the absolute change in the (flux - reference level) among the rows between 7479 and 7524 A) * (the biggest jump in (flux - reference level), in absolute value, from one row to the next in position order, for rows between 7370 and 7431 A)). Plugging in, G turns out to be 0.87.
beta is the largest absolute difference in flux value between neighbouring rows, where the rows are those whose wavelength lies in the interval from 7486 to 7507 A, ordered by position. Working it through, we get 1.14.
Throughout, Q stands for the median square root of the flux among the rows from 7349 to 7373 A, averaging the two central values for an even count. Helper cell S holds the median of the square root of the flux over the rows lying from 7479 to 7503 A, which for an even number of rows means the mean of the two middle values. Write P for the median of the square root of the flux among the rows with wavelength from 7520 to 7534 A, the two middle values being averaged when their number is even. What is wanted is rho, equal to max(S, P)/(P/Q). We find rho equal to 4.66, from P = 4.63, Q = 4.66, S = 4.63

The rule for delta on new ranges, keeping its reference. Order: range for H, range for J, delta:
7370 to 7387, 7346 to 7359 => -0.3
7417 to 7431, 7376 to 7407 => -0.3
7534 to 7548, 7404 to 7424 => -8.8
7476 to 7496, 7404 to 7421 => -1.3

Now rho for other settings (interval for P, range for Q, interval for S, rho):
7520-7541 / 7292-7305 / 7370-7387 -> 4.74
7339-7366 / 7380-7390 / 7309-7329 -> 4.65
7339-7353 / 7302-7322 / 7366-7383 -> 4.70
